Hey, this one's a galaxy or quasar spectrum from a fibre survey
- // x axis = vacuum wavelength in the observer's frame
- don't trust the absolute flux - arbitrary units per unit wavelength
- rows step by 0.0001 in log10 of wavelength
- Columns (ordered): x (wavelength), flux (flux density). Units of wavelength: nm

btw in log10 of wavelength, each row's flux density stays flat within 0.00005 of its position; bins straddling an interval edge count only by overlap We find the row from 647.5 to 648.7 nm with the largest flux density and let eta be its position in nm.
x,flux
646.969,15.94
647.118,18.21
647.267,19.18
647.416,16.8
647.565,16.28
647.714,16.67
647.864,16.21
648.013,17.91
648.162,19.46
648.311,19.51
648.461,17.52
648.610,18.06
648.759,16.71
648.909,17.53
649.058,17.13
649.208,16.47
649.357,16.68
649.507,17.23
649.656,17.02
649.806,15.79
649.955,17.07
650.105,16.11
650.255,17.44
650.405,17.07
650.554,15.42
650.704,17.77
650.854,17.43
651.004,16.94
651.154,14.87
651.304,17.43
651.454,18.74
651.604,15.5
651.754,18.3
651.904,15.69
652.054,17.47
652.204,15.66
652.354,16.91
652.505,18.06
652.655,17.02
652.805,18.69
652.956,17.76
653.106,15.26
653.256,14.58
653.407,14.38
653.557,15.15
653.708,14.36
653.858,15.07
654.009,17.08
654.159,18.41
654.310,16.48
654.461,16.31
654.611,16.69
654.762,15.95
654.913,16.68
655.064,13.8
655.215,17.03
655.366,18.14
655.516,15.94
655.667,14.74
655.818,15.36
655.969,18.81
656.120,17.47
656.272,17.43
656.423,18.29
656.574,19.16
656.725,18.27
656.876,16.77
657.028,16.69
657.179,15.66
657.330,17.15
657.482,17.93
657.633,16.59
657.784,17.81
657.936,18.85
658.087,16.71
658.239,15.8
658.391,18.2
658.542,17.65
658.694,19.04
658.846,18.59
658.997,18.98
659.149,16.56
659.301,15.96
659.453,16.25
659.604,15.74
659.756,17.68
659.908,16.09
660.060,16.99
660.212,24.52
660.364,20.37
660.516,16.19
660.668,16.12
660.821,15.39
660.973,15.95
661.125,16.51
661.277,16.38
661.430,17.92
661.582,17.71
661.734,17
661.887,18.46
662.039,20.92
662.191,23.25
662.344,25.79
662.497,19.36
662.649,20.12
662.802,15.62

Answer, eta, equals 648.311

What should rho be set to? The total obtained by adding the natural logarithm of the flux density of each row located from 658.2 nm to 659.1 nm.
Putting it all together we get 17.34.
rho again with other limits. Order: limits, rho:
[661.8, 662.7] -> 18.32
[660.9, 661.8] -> 16.96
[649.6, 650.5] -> 16.91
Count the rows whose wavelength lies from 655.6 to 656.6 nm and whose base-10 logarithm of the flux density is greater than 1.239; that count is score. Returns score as 5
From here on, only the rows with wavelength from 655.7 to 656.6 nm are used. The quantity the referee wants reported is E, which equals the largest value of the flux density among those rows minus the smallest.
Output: 3.8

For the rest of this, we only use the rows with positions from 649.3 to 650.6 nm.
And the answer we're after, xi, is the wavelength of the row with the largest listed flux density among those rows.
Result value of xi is 650.255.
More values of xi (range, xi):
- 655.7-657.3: 656.574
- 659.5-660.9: 660.212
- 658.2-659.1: 658.694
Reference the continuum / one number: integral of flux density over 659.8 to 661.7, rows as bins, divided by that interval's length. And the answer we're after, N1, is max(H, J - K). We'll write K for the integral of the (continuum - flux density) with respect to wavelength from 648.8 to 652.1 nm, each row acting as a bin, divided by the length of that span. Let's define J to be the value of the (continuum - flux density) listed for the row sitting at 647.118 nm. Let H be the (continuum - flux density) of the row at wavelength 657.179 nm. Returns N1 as 1.8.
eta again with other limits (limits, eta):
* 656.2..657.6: 656.574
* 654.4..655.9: 655.366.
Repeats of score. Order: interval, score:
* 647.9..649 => 6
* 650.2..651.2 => 3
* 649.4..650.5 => 1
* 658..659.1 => 5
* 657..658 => 3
